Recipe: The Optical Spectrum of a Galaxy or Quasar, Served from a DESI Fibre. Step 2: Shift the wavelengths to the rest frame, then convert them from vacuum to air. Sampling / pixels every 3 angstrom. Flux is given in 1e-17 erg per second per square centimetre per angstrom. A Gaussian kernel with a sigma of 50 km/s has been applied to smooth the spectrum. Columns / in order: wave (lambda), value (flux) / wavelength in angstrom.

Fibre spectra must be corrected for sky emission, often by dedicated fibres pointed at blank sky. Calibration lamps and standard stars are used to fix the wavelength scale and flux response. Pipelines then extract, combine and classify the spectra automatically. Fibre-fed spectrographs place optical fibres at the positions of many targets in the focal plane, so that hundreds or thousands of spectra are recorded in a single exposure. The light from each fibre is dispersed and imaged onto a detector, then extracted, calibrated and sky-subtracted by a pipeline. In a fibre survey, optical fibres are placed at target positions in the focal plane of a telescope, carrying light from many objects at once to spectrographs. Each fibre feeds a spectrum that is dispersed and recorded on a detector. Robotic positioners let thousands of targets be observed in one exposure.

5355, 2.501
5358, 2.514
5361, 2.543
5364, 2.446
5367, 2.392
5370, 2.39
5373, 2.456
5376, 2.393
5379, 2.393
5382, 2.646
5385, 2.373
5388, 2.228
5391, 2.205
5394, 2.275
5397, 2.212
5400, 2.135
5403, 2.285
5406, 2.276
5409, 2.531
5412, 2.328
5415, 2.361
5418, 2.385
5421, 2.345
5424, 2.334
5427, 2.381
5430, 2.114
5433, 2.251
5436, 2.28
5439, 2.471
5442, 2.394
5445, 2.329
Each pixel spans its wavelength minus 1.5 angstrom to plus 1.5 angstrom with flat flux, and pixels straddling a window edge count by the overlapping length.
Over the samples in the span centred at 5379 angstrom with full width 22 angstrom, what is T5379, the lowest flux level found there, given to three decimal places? 2.228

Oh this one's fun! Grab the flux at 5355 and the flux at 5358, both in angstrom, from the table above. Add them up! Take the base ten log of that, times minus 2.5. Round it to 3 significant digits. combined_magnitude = -1.75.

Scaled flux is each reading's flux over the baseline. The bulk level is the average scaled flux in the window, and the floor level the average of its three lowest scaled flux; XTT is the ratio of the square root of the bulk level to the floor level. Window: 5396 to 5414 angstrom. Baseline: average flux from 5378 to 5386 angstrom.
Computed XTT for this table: 1.08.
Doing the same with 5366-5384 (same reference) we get 1.03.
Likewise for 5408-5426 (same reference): 1.04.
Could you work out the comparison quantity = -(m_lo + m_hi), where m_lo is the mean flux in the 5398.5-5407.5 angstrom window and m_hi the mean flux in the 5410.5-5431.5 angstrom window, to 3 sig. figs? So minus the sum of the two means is -4.55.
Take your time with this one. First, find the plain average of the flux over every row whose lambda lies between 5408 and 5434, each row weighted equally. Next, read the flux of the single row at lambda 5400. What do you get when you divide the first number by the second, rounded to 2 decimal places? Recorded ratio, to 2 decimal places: 1.09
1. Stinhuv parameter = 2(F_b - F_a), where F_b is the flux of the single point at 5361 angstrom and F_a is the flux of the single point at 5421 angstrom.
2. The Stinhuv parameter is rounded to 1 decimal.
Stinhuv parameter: 0.4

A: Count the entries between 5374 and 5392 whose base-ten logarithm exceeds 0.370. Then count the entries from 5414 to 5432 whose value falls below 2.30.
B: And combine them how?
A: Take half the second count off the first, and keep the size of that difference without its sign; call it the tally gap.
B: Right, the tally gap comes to 3.5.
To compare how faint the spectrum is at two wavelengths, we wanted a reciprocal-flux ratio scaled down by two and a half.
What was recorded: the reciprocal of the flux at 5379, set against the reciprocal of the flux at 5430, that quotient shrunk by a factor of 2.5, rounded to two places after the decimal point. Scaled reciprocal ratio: 0.35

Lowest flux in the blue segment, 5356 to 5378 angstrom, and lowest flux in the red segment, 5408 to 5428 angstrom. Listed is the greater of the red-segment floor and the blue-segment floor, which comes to 2.39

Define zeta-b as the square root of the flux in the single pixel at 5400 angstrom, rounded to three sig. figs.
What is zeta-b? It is 1.46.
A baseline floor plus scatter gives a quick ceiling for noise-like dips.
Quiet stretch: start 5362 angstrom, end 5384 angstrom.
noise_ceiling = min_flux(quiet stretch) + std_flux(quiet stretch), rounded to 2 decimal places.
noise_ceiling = 2.48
